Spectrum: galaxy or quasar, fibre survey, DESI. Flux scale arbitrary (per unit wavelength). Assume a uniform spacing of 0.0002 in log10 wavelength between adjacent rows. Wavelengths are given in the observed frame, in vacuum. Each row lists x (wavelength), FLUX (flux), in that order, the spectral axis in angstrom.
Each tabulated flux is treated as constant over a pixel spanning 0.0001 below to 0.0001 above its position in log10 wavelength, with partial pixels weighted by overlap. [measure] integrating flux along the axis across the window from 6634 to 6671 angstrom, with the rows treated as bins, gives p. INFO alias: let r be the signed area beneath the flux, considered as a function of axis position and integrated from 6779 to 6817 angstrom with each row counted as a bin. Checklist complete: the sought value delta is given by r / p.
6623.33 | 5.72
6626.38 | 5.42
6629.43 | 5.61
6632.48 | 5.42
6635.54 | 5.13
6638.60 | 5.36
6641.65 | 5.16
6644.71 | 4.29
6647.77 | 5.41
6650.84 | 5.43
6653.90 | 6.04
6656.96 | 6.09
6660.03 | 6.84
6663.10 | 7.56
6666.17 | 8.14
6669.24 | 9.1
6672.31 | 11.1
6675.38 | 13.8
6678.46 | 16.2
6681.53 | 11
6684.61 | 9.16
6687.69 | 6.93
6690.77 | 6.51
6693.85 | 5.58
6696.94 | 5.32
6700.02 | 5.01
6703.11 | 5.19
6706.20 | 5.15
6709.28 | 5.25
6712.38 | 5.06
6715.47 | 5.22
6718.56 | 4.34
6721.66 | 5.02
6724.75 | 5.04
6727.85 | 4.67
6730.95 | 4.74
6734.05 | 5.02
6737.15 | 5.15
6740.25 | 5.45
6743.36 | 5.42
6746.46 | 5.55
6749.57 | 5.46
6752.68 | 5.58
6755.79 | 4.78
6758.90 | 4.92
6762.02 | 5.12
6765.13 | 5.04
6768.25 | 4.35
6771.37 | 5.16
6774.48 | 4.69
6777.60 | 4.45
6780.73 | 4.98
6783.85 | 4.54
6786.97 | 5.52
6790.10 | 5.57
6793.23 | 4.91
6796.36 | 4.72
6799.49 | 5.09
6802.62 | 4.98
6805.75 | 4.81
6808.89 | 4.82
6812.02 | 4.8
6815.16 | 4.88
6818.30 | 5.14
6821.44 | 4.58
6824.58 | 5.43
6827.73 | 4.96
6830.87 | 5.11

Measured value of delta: 0.8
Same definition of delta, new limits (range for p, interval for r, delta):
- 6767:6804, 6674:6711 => 1.6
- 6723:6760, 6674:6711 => 1.5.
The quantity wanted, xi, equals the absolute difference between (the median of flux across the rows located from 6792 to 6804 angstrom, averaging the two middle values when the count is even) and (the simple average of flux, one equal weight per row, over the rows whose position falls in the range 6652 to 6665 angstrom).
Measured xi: 1.7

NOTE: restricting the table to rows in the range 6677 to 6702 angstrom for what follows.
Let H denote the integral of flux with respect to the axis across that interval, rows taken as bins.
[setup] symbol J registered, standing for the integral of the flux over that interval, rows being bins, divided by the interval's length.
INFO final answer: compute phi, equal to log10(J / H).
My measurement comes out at -1.40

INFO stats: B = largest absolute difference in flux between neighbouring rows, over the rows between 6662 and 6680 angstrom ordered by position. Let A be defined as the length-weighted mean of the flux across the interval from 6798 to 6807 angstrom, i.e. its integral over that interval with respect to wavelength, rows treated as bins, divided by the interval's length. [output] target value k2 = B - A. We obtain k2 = -2.3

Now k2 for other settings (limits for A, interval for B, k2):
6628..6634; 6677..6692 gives -0.3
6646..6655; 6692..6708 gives -5.3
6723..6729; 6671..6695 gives 0.3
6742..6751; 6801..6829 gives -4.6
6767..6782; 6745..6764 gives -3.9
